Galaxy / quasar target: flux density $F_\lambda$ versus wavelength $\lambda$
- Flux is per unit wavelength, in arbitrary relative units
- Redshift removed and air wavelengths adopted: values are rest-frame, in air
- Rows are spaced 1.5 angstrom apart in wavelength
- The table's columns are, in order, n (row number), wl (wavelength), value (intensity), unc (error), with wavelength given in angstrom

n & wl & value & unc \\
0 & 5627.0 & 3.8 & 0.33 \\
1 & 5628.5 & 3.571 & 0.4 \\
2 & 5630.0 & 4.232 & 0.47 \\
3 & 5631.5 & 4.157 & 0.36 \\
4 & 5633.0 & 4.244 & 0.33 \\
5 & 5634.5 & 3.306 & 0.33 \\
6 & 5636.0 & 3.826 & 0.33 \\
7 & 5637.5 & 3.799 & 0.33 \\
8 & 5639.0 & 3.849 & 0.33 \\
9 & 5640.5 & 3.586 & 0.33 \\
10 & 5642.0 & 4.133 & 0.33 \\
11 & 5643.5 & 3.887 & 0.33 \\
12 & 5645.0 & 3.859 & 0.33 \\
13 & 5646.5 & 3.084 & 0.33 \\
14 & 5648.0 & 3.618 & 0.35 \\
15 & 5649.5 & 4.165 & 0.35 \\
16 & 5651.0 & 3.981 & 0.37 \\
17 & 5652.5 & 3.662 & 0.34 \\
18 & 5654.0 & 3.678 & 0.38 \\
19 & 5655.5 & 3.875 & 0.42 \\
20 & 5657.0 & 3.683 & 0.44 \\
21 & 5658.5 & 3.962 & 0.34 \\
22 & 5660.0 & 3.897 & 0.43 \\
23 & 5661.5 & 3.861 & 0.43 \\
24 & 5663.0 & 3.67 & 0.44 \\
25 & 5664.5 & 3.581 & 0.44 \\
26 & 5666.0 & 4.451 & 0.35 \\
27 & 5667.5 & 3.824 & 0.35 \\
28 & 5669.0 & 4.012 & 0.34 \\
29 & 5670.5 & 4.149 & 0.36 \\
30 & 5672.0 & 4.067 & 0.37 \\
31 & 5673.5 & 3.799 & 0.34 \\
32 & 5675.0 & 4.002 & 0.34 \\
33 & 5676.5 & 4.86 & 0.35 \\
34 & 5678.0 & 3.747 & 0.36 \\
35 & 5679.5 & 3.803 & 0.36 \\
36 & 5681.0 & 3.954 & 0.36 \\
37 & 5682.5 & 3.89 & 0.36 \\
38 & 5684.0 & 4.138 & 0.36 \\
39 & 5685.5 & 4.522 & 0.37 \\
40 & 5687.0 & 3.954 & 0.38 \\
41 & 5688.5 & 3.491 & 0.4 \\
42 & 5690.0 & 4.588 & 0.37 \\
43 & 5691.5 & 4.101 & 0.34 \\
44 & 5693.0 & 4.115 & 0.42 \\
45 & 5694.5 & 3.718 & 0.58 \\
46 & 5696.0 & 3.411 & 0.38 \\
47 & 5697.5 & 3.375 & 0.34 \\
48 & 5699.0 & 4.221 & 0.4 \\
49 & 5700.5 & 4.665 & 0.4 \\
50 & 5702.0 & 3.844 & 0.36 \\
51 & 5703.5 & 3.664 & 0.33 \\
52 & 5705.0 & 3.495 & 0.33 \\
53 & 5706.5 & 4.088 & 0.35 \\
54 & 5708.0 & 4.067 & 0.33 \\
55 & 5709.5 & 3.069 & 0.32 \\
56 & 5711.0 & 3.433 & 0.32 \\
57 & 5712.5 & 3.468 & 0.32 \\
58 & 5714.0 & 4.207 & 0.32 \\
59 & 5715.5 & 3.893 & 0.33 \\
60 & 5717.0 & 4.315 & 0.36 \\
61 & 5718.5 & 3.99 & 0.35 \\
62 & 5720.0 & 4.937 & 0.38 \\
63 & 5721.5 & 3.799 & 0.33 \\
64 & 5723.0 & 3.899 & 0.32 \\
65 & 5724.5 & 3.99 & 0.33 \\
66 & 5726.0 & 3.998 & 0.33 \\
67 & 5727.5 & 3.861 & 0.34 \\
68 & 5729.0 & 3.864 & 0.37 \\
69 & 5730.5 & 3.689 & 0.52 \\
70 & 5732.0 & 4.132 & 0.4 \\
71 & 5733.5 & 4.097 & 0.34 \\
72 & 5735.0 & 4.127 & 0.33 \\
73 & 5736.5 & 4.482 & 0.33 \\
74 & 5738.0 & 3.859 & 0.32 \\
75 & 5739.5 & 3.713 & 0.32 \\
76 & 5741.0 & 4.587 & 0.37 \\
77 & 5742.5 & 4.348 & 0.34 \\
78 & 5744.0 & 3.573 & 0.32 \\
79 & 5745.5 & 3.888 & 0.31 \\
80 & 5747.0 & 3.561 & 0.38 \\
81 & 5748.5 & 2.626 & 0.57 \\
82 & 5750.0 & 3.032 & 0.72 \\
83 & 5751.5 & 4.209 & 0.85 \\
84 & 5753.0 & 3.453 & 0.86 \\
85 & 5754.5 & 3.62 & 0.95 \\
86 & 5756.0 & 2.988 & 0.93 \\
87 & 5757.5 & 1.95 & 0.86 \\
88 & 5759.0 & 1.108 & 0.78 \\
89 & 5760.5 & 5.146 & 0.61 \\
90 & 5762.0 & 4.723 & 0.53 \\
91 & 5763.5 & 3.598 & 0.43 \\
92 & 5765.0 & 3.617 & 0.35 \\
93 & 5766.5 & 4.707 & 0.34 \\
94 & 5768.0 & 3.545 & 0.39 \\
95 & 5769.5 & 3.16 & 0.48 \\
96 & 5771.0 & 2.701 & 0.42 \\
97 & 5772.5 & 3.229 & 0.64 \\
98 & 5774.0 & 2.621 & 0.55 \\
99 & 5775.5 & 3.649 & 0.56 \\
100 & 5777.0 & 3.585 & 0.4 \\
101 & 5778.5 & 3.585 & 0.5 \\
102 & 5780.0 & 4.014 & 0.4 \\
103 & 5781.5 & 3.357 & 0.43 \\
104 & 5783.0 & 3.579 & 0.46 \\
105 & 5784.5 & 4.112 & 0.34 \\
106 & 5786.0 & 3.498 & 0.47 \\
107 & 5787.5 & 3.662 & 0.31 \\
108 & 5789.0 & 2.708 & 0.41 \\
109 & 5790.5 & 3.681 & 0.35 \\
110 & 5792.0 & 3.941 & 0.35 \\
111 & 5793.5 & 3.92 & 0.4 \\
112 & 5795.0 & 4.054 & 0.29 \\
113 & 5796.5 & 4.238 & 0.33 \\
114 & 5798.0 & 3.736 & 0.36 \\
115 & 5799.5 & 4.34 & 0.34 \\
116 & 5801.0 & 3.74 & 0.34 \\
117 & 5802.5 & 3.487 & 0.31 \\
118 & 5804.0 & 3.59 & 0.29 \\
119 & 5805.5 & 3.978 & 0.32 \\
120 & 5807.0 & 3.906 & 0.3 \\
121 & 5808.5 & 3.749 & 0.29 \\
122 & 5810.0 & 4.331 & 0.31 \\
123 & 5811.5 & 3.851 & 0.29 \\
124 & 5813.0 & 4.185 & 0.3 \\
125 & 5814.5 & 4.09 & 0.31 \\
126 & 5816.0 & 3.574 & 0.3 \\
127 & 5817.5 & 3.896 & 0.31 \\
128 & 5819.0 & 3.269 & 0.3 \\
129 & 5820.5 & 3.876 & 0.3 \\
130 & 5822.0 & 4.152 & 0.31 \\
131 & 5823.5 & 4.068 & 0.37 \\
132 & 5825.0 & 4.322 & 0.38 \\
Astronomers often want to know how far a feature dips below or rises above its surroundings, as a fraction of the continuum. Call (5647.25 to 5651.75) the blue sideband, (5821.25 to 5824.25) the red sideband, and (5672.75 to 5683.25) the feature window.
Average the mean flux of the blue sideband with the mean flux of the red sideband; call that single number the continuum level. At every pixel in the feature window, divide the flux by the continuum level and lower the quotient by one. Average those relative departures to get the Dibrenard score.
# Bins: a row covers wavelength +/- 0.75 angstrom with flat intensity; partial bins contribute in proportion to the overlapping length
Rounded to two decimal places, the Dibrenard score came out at 0.00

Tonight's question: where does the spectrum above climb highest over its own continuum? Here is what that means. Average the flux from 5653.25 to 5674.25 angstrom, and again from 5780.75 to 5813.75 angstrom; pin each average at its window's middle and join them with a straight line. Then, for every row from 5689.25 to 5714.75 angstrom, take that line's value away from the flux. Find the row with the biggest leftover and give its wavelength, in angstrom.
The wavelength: 5700.5 angstrom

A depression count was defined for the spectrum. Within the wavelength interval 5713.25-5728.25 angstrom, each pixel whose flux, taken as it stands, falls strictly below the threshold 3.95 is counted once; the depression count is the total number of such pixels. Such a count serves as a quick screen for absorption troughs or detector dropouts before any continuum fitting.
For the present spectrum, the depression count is 4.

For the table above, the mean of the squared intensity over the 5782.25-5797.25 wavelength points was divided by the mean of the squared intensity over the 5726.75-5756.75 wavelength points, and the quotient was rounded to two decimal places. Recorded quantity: 0.97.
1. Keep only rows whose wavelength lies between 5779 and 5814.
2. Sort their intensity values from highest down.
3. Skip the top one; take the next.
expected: 4.331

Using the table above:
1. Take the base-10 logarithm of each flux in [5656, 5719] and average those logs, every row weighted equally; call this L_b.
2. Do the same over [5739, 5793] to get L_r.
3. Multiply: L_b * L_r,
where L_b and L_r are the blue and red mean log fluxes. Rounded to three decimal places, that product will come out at 0.317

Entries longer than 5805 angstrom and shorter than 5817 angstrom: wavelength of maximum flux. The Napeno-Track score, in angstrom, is 5810.0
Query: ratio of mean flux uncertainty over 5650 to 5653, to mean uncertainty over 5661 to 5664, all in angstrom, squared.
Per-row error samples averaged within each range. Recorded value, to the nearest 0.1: 0.7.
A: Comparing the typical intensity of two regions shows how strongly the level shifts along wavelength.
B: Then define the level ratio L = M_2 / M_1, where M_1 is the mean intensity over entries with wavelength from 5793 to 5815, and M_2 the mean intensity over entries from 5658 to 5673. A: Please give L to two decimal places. 1.00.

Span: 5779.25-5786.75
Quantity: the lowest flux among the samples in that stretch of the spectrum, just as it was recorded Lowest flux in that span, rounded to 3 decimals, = 3.357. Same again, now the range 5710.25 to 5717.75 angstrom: 3.433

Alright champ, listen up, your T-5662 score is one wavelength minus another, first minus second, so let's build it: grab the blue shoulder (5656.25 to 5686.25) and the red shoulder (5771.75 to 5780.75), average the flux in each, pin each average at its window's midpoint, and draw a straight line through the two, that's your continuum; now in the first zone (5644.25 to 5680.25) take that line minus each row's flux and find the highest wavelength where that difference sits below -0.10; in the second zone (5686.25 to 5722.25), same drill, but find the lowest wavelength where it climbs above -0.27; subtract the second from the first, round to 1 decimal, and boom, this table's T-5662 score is -10.5 angstrom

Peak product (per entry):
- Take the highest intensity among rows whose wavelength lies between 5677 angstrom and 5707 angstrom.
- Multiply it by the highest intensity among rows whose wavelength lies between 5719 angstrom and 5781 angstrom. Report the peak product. 24.0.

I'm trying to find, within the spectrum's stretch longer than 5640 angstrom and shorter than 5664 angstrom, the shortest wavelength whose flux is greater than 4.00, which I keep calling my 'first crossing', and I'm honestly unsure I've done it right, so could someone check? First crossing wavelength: 5642.0 angstrom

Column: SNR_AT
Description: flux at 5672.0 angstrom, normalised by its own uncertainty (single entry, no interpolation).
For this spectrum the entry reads 11.0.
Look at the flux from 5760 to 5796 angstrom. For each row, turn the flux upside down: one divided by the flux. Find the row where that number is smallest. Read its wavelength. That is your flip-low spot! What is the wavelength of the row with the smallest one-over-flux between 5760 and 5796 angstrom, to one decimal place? 5760.5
